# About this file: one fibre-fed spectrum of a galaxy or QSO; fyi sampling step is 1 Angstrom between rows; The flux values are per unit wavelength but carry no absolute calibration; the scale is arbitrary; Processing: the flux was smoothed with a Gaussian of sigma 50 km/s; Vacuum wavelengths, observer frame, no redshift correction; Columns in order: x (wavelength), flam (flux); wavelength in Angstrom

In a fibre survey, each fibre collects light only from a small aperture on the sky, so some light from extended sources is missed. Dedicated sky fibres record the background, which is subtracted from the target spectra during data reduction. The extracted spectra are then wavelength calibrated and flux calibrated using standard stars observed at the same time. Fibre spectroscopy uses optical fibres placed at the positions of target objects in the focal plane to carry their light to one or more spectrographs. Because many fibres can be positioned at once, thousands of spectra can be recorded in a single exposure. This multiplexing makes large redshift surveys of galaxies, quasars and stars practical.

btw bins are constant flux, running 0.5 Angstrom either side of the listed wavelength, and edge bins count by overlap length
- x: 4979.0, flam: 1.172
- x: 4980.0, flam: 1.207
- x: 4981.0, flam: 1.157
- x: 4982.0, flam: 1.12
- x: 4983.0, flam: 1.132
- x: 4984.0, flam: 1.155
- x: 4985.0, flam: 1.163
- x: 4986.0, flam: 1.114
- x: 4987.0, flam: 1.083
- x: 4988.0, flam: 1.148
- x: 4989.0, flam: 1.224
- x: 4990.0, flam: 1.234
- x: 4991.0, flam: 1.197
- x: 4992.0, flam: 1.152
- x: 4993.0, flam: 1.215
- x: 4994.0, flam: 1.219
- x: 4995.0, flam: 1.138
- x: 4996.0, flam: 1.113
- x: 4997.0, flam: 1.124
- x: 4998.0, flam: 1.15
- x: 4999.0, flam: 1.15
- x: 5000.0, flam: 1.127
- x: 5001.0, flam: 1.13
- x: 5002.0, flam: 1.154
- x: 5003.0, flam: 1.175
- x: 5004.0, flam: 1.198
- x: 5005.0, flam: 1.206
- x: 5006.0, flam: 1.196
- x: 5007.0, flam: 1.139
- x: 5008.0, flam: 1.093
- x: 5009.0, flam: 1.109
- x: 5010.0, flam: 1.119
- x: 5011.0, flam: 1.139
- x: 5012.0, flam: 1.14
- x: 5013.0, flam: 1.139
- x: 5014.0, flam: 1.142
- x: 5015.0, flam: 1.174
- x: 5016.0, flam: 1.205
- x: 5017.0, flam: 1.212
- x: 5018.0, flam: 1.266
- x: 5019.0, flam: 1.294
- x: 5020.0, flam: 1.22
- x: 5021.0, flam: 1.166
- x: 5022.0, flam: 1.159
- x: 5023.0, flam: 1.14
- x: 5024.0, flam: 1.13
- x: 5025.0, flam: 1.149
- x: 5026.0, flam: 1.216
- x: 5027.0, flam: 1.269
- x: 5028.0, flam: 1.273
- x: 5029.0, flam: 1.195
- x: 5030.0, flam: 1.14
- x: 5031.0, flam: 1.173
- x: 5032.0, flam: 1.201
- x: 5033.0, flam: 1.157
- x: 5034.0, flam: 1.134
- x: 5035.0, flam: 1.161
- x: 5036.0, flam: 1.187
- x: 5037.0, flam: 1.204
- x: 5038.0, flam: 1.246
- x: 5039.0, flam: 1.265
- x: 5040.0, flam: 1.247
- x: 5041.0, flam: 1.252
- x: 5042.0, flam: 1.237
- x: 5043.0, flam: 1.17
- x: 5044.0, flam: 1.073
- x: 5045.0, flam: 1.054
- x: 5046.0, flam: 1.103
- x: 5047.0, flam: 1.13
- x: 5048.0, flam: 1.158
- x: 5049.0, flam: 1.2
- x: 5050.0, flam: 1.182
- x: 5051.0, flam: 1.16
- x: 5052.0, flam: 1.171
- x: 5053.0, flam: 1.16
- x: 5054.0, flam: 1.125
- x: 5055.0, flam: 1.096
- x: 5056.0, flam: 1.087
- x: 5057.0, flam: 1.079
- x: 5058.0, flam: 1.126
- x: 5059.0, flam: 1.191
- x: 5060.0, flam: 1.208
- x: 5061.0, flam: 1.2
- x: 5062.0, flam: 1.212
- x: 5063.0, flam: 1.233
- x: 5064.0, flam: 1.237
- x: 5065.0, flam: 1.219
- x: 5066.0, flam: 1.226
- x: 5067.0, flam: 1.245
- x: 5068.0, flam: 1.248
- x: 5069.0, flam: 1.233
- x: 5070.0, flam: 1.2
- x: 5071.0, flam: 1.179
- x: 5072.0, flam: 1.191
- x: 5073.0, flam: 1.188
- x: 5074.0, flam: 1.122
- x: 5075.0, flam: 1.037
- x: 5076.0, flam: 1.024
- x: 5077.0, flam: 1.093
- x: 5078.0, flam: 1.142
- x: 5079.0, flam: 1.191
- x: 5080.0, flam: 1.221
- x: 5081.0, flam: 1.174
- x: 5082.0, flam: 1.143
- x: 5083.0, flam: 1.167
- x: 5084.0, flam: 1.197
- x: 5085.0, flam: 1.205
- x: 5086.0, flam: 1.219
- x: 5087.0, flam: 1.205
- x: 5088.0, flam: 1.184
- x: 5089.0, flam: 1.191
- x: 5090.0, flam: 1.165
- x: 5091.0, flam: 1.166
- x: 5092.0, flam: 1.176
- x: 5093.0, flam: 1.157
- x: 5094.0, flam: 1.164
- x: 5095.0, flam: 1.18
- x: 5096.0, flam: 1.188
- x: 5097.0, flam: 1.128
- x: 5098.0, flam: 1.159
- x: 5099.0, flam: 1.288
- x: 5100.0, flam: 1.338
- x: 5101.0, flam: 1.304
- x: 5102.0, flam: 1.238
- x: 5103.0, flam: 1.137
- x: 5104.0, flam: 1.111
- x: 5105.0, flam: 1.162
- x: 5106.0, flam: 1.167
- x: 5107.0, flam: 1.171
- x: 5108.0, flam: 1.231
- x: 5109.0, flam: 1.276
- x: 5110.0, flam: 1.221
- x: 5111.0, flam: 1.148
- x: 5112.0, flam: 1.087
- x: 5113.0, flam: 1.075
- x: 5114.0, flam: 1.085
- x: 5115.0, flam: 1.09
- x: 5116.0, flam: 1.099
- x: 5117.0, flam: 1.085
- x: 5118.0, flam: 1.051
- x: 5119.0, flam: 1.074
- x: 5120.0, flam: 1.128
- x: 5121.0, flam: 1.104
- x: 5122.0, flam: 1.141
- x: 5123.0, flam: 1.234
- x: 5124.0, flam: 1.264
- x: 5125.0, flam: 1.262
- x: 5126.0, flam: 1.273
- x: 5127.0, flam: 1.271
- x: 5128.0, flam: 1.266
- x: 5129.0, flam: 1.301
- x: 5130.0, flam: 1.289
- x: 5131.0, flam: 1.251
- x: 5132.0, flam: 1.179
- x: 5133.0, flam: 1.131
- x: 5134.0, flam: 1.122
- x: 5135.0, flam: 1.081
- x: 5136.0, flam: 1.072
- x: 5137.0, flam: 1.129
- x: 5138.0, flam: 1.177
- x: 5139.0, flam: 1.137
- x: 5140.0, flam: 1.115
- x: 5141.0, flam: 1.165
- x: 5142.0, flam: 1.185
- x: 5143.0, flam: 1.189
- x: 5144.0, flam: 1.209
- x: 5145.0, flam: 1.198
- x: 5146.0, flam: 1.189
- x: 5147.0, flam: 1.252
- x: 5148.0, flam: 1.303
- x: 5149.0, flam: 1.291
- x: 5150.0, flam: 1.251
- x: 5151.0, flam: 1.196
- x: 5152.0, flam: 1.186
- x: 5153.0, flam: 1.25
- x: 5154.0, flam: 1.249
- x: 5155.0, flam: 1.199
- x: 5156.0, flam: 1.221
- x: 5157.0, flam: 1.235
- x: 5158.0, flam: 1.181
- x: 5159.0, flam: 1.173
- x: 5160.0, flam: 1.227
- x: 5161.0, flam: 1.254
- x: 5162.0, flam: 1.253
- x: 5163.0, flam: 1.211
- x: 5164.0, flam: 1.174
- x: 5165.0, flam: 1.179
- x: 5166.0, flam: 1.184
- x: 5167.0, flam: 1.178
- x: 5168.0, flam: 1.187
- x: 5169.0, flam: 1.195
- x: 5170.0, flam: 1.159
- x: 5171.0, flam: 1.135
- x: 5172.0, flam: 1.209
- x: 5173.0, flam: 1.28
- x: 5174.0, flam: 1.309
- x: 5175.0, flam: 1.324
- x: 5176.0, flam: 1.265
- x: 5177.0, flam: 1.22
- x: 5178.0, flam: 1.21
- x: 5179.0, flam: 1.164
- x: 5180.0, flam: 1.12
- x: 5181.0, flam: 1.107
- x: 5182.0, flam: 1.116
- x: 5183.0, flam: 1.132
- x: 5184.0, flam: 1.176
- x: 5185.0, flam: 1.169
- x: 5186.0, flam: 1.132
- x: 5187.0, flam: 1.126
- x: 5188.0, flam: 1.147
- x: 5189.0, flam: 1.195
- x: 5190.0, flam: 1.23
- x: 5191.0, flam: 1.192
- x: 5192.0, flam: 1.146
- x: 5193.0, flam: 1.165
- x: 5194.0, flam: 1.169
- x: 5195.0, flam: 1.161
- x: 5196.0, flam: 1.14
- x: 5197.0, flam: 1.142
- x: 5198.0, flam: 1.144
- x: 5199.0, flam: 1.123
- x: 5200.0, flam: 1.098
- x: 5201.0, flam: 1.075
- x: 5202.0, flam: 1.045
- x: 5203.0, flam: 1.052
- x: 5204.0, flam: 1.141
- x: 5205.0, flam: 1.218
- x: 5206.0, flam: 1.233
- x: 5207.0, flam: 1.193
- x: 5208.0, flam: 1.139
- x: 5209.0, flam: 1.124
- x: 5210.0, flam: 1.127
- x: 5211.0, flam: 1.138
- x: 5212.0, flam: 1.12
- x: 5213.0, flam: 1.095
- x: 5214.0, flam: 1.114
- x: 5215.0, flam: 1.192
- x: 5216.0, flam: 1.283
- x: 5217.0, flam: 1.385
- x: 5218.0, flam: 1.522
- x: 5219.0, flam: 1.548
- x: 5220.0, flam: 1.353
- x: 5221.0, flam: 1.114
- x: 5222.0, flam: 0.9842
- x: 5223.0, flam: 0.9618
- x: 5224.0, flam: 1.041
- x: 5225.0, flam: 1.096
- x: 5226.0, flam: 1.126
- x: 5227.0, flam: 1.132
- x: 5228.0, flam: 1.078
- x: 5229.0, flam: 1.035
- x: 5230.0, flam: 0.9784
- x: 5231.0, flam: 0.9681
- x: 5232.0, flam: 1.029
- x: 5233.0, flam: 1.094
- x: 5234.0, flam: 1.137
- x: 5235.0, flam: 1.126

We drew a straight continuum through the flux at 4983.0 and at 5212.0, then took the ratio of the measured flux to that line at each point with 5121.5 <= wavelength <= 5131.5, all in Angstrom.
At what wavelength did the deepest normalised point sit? 5122.0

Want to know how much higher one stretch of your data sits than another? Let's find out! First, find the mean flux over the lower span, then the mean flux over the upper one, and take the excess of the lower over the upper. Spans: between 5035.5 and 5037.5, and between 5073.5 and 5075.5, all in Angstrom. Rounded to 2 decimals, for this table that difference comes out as 0.12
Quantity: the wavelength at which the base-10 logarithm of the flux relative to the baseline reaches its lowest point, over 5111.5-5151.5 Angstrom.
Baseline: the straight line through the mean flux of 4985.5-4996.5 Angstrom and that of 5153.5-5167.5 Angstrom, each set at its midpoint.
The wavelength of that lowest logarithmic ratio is 5118.0 Angstrom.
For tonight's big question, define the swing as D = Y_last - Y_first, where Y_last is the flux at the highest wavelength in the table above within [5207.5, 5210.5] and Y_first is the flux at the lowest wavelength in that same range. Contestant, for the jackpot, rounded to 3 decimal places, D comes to -0.012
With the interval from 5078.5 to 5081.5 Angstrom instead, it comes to -0.017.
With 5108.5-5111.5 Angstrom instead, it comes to -0.128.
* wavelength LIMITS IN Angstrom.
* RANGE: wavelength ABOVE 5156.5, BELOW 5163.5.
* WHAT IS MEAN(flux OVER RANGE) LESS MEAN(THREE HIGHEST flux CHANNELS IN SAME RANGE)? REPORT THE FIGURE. -0.028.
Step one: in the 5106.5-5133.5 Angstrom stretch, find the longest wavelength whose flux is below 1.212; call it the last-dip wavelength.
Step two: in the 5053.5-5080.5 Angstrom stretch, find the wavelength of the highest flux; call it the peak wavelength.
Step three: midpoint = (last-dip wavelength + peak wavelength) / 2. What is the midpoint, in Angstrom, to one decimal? 5100.5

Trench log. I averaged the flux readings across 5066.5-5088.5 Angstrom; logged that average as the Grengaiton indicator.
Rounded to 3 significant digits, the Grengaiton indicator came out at 1.17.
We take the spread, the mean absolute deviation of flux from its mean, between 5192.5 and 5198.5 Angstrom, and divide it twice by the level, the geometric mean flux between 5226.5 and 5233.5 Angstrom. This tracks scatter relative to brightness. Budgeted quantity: 0.011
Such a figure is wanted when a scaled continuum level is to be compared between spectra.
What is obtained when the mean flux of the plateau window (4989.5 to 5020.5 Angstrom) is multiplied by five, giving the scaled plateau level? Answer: 5.85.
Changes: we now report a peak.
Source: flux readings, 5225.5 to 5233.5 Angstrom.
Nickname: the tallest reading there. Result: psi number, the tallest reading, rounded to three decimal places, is 1.132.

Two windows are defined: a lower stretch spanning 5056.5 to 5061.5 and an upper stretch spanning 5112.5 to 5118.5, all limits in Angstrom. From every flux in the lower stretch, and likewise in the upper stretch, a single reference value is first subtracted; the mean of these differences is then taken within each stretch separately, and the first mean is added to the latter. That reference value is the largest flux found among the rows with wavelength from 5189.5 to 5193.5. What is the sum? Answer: -0.22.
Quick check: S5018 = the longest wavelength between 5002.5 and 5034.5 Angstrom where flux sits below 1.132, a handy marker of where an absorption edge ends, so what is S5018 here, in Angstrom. 5024.0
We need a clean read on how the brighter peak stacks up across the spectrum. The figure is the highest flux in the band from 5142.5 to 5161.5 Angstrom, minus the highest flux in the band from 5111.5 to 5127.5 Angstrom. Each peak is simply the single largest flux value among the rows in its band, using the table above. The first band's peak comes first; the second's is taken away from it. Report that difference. 0.03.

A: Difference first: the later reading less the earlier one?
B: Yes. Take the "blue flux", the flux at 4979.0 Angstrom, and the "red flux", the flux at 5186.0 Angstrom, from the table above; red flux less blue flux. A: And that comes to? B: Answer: -0.04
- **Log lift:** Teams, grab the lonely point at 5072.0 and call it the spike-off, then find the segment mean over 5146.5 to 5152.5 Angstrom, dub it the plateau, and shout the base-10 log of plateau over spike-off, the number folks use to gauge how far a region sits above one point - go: 0.020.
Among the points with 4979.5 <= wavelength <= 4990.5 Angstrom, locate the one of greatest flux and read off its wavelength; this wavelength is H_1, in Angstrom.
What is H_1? 4990.0 Angstrom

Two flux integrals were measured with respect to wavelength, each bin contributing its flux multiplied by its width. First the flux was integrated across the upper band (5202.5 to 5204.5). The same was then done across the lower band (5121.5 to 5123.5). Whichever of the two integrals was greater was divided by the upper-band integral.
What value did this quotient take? 1.08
